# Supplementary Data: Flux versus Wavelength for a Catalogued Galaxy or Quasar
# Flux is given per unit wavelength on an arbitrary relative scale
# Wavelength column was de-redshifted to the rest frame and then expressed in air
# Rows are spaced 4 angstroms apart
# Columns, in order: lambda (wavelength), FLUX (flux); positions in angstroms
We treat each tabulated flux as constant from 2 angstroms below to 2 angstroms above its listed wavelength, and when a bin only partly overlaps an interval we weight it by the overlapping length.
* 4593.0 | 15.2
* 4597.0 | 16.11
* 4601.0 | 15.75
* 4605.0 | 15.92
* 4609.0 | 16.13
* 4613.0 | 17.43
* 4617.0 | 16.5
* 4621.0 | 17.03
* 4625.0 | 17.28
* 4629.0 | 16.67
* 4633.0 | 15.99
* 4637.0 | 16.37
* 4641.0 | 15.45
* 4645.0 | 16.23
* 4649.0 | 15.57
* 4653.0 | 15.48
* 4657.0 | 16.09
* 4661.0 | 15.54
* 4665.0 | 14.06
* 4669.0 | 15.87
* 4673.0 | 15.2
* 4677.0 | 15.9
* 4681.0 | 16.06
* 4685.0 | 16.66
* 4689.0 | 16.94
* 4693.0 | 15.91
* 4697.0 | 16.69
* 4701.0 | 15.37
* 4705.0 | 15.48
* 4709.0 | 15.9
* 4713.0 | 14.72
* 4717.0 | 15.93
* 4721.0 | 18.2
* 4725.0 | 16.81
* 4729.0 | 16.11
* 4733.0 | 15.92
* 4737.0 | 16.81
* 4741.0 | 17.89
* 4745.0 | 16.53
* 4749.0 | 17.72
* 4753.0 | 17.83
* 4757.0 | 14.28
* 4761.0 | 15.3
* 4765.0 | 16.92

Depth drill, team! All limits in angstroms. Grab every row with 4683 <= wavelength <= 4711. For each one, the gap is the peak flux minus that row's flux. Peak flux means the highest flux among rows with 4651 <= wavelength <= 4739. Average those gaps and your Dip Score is 2.06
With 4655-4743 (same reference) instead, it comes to 2.11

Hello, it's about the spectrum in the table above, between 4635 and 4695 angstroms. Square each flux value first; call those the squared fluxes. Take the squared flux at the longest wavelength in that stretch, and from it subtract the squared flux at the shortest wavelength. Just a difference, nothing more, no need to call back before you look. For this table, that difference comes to -15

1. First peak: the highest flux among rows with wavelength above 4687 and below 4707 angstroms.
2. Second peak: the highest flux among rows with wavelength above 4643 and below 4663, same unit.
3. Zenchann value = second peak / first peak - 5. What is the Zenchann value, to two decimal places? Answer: -4.04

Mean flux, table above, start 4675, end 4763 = 16.3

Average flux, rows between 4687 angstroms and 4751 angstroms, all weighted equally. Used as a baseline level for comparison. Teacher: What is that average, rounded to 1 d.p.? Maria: 16.4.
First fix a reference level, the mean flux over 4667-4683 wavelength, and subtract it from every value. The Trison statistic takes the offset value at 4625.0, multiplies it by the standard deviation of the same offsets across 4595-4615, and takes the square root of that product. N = 1.0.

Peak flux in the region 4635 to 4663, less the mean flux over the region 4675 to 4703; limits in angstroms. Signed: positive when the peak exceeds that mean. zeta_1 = 0.15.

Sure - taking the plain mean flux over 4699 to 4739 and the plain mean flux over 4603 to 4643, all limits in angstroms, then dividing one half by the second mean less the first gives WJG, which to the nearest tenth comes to 1.4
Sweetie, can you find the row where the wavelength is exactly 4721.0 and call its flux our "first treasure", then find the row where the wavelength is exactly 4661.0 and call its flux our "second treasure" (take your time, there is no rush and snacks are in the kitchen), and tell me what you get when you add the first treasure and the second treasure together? 33.7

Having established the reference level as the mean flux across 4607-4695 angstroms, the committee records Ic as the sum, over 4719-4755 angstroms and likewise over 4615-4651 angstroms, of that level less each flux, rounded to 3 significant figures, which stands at -11.0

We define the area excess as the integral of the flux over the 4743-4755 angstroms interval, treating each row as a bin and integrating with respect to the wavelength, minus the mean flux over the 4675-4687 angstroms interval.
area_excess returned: 192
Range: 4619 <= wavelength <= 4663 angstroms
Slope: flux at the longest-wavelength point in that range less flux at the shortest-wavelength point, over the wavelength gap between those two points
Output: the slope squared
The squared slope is 0.0014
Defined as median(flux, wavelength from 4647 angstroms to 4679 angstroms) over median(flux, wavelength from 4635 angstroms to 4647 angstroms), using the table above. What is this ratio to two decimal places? 0.96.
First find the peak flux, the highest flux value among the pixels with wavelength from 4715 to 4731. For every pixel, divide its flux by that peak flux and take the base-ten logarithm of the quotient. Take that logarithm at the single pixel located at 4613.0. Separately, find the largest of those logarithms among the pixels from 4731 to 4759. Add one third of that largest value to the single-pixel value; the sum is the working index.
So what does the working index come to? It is -0.021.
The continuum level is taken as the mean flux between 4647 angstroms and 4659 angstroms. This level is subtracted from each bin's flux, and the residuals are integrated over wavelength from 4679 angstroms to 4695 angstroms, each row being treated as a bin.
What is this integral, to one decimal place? 10.9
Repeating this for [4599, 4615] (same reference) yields 9.5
